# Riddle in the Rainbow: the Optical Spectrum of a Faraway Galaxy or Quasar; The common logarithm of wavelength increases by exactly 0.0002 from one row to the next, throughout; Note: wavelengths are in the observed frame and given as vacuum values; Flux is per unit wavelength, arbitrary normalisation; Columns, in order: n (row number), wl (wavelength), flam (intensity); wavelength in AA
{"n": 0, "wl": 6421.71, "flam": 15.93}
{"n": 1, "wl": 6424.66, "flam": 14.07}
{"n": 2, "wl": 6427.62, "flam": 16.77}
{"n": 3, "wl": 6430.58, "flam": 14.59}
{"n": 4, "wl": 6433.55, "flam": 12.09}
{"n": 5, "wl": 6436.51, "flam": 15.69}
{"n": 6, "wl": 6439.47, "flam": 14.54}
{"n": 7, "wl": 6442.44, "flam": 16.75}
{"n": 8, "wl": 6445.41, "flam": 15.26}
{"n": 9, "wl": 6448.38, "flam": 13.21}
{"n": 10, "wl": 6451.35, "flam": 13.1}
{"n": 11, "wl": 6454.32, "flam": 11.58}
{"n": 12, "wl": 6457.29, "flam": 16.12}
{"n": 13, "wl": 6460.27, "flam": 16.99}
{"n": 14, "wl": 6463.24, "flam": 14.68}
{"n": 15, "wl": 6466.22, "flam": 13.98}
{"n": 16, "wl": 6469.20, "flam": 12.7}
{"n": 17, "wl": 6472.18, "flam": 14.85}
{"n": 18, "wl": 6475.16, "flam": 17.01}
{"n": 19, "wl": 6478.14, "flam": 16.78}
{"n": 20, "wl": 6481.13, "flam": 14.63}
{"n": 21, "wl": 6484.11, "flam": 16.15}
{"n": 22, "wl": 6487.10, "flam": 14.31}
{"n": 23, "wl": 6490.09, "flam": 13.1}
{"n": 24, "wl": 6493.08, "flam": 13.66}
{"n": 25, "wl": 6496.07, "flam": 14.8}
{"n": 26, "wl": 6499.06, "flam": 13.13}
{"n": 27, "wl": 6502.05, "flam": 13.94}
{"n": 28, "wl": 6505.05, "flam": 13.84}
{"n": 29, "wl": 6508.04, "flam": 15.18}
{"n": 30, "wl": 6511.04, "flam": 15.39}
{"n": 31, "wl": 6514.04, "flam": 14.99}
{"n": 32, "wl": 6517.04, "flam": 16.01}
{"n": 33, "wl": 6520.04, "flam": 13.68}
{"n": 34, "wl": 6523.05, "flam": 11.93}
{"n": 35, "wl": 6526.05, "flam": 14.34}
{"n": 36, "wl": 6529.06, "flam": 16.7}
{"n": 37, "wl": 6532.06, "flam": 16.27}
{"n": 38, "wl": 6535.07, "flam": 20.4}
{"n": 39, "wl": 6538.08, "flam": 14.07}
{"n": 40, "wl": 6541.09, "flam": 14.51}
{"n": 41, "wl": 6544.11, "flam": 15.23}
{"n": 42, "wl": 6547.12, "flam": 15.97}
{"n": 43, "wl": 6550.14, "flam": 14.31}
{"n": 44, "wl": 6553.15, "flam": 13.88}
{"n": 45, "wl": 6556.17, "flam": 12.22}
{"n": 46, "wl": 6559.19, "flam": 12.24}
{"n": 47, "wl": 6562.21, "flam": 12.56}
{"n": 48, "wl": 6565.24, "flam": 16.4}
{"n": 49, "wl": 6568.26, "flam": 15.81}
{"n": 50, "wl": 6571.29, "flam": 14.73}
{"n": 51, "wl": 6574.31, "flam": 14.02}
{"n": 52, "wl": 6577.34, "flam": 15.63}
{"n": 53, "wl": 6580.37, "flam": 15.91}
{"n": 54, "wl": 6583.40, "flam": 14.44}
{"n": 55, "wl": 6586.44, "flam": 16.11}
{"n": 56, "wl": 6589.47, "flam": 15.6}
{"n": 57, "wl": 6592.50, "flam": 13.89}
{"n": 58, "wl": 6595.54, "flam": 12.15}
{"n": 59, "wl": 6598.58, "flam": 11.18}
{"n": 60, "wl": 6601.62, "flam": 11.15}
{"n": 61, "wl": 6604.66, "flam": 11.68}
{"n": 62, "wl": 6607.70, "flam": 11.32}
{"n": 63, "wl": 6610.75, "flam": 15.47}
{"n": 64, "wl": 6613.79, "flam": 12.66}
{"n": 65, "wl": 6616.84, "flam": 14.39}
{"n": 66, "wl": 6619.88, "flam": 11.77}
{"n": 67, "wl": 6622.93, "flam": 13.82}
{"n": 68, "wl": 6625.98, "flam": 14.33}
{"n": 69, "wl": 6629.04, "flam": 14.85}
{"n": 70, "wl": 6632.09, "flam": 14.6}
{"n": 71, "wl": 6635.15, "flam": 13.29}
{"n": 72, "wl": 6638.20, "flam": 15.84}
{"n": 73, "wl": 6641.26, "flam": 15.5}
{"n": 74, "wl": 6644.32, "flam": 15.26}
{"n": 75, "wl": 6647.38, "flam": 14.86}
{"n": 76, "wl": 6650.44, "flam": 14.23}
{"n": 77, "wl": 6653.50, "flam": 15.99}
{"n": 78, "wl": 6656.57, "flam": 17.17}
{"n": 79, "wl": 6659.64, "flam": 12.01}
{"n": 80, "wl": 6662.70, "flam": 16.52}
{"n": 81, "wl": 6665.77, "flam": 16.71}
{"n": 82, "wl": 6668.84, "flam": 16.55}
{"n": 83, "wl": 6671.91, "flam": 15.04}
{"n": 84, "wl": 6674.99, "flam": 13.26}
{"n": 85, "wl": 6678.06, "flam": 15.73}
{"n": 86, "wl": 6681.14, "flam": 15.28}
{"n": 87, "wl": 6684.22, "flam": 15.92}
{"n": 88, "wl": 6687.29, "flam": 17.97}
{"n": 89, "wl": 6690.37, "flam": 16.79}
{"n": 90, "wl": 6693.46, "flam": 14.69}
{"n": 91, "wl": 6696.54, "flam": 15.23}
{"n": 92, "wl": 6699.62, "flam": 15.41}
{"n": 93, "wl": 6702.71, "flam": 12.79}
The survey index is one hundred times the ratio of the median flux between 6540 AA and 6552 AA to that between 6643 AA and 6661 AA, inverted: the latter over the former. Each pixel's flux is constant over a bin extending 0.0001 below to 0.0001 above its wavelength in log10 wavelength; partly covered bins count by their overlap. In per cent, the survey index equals 101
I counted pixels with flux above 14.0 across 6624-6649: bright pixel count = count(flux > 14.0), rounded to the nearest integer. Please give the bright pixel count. 7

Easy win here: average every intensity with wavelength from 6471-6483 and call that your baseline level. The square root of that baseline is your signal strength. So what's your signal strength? 3.98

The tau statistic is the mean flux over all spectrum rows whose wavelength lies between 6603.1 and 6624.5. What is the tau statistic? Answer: 13.0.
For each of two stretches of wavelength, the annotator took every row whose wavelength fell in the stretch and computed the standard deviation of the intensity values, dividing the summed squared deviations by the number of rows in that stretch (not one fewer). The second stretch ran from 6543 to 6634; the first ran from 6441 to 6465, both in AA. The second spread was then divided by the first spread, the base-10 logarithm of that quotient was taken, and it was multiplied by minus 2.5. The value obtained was 0.12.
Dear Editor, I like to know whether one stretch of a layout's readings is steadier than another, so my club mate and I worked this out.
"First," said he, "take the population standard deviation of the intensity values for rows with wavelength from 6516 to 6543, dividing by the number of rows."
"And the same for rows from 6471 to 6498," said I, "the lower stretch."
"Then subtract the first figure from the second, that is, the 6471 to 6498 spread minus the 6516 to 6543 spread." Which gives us -1.0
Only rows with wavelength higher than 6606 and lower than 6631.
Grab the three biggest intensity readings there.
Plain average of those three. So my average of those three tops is 14.9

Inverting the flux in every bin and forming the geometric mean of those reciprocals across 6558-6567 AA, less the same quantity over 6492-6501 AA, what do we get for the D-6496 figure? 0.0013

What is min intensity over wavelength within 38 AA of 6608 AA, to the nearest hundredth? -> 11.15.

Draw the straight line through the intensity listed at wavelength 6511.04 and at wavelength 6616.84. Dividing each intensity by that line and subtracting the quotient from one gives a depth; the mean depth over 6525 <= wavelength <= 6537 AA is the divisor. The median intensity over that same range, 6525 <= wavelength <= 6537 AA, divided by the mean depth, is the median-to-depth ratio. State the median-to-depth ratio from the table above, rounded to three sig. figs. -145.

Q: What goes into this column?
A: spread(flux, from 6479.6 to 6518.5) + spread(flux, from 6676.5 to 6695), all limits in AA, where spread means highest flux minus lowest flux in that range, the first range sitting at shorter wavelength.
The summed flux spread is 6.3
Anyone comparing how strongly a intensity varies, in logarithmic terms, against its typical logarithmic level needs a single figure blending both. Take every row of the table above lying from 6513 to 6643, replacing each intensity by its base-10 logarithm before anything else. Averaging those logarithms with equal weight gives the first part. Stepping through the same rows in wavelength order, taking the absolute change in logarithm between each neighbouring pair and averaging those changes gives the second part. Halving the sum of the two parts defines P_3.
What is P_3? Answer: 0.599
